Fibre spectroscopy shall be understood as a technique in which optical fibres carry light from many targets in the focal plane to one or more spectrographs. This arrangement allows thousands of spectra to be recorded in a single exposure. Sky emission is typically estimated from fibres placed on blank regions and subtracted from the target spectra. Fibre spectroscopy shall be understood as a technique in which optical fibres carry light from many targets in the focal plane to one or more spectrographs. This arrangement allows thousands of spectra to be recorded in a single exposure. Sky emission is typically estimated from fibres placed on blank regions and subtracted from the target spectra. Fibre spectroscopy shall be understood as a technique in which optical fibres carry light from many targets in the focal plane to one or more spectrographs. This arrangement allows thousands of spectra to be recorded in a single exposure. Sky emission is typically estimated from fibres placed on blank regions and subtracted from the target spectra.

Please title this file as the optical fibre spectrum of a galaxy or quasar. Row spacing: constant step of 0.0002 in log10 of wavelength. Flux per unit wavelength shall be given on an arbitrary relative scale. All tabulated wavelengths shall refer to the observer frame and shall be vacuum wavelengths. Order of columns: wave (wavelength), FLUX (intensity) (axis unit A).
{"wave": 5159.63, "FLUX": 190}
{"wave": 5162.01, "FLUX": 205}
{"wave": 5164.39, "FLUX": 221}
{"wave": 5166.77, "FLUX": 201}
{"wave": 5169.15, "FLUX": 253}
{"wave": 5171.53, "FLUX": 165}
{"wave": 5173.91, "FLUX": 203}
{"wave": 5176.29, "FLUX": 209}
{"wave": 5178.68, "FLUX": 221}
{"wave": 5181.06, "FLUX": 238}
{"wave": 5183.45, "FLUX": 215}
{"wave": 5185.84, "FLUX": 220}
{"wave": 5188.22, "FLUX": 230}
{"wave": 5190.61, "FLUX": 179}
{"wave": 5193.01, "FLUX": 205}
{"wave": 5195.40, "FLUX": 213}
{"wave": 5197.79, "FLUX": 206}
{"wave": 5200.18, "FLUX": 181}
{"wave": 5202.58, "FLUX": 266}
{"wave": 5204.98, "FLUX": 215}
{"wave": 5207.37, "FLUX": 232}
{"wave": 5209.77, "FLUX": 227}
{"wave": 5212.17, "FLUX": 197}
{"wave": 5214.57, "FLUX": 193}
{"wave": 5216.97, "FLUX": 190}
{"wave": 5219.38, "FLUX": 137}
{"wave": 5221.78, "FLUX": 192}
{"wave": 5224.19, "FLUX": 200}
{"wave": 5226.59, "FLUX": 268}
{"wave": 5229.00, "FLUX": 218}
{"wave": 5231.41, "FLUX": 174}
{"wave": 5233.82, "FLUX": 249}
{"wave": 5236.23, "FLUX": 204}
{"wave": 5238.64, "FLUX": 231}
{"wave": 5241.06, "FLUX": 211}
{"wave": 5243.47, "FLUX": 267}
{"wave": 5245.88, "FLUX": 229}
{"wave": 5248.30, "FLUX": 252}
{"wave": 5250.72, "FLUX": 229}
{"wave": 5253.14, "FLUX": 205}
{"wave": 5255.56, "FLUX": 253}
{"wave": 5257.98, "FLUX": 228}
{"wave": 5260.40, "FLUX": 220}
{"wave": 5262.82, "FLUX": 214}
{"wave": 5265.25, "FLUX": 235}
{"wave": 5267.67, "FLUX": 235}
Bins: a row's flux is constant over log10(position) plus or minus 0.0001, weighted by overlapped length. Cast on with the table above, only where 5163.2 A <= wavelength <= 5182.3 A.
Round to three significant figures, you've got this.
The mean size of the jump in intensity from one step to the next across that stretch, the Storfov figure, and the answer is 33.3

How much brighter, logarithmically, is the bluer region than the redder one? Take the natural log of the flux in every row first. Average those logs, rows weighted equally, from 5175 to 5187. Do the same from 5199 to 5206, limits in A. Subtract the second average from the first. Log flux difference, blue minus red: 0.01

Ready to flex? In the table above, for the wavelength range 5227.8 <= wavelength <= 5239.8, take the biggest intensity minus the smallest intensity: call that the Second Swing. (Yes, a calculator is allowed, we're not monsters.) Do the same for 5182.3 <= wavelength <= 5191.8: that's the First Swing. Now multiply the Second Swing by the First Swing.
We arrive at 3825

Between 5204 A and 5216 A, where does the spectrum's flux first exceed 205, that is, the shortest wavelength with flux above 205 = 5204.98 A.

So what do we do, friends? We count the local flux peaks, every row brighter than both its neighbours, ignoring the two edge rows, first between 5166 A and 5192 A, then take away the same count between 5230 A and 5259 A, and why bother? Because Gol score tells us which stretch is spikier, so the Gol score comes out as -2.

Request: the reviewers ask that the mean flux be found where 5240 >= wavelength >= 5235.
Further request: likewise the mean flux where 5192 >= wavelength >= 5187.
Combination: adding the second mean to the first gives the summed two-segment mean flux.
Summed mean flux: 422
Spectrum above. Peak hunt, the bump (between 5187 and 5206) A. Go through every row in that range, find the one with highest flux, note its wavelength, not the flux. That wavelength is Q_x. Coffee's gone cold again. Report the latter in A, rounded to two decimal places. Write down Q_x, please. 5202.58 A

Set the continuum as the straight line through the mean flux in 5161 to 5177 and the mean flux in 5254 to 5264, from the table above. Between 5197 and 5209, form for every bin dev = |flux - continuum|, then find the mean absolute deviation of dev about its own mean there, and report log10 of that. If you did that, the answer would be 1.21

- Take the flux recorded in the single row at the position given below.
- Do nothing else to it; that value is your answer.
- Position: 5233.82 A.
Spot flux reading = 249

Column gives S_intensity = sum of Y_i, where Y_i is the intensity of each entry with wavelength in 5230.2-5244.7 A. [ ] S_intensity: 1336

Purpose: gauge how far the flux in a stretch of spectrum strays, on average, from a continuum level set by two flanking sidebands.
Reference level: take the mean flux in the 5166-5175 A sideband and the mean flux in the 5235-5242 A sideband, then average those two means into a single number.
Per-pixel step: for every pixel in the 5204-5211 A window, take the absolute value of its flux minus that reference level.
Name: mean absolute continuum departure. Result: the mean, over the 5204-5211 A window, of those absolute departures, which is 14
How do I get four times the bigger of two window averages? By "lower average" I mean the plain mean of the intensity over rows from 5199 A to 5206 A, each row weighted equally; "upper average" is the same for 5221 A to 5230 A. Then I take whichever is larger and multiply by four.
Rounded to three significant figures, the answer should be 883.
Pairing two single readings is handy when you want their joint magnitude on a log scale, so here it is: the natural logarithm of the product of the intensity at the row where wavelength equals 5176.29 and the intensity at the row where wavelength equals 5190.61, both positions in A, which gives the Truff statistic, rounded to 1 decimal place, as 10.5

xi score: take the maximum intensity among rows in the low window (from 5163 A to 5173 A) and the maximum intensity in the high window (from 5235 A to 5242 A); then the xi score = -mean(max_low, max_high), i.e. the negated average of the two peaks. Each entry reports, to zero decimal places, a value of -242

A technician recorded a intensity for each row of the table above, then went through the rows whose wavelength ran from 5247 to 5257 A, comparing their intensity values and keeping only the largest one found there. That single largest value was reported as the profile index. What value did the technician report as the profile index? 253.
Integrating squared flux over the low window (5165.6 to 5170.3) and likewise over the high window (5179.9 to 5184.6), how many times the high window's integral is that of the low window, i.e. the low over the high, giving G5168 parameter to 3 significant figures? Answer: 1.01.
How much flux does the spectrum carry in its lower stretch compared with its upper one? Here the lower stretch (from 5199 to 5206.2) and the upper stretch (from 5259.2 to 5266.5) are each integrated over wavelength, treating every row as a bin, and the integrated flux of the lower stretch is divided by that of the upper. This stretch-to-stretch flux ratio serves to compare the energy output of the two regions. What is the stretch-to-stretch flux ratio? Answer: 0.98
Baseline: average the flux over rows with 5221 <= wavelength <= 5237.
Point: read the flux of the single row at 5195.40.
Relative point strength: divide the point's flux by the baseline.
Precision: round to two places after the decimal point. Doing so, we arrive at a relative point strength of 0.99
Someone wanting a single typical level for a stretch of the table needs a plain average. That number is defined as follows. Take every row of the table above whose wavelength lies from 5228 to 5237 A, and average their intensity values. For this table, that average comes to 211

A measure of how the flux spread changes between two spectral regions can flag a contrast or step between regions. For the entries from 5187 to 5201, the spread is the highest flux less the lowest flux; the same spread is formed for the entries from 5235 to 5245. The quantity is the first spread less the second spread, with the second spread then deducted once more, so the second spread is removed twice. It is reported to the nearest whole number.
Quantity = -75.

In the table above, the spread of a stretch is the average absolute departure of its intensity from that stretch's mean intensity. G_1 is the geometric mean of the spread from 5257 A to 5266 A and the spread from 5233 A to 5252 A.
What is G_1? 11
